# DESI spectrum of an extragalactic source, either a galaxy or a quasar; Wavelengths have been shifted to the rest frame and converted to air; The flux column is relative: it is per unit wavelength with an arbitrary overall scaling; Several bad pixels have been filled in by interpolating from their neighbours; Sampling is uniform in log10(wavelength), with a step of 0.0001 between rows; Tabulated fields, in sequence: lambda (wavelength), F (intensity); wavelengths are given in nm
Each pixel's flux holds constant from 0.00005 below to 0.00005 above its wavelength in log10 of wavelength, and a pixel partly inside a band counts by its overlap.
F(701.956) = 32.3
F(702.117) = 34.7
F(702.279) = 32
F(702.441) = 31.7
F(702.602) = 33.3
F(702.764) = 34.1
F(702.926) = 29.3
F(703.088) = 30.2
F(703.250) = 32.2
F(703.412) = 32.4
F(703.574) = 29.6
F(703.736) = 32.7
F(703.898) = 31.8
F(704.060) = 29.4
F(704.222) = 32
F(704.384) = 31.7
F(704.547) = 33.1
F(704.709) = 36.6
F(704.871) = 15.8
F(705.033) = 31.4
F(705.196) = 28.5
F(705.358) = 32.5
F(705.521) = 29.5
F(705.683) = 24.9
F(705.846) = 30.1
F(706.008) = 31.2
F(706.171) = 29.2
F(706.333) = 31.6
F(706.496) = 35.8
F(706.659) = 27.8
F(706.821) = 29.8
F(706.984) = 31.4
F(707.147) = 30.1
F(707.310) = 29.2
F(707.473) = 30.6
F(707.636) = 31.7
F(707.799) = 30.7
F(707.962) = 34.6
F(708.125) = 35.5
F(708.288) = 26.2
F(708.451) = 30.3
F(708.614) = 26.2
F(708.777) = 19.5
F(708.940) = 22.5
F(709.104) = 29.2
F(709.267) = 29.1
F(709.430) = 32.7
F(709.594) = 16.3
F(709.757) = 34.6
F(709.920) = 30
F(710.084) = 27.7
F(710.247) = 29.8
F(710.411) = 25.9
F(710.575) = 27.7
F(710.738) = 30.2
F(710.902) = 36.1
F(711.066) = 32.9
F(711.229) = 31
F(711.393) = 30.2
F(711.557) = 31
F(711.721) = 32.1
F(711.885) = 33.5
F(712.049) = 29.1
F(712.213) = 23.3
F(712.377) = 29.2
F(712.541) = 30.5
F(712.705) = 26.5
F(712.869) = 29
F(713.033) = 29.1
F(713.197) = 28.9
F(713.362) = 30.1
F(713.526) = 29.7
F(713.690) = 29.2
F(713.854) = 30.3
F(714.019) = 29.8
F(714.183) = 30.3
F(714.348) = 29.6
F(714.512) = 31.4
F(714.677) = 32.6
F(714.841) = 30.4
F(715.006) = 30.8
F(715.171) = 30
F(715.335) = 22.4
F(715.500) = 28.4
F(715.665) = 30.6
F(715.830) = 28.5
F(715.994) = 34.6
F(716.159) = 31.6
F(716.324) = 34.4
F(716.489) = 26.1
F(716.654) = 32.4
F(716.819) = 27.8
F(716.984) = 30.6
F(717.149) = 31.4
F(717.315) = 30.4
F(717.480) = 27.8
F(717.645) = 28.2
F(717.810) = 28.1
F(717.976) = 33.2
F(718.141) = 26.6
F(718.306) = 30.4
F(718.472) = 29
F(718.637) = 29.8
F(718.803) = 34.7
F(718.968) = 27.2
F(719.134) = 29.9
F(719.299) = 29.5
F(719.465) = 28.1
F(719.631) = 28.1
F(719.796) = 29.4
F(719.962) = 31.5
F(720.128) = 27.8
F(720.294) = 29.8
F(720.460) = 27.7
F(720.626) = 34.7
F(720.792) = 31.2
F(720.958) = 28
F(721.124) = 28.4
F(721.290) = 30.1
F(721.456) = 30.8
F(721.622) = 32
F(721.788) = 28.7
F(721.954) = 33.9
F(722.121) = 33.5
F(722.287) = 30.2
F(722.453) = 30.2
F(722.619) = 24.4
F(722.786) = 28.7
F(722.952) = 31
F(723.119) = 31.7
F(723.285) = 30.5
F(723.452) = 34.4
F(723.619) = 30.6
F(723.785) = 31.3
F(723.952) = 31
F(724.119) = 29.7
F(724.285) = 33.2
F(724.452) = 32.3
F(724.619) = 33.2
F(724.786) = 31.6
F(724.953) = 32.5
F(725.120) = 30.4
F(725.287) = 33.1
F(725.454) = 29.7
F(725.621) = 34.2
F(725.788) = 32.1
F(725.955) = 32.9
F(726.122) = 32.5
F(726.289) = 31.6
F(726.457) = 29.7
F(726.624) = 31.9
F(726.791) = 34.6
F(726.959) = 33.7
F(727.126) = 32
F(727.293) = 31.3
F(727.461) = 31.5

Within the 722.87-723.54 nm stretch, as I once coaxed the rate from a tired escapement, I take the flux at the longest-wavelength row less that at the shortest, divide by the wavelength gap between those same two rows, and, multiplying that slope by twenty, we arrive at 136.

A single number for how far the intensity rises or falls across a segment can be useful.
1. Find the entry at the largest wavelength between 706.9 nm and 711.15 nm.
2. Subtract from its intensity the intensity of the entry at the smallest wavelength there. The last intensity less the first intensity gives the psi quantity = 1.5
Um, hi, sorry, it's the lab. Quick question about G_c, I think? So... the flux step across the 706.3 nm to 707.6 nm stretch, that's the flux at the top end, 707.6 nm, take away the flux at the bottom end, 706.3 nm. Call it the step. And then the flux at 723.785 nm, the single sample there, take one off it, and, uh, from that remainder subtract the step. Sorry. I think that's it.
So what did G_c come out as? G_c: 31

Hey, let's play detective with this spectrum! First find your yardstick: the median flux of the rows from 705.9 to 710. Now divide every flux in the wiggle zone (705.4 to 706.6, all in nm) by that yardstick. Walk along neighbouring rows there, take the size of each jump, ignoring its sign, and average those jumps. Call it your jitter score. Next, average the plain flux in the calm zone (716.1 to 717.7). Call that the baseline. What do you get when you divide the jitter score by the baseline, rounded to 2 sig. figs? 0.0036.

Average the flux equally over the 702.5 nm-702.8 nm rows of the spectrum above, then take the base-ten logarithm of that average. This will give 1.53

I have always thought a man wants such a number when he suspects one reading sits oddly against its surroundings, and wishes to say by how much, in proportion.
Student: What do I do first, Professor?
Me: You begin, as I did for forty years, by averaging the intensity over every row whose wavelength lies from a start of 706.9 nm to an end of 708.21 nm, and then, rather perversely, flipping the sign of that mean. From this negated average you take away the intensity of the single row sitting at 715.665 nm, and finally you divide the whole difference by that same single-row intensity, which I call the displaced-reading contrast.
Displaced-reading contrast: -2.04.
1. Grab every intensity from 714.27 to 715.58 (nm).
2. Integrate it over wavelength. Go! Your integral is 39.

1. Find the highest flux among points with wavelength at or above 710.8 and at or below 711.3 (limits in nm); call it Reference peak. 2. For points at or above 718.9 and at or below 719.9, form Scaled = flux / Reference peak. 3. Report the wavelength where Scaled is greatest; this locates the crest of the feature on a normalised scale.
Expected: 719.134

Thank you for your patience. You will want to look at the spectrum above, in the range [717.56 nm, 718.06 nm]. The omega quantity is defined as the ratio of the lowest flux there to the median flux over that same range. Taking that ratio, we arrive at 1.00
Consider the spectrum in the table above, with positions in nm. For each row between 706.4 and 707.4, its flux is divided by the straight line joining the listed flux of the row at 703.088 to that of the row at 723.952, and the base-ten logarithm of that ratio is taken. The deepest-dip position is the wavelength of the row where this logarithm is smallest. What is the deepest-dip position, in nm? 706.659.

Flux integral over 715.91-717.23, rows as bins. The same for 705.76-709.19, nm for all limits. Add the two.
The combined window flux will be 143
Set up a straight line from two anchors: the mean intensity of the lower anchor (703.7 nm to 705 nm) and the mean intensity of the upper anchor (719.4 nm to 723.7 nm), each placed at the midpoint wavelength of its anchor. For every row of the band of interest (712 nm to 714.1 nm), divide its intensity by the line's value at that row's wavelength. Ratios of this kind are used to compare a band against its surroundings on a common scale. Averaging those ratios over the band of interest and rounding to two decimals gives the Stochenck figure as 0.95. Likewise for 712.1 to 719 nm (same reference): 0.98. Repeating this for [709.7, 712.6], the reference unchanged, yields 1.00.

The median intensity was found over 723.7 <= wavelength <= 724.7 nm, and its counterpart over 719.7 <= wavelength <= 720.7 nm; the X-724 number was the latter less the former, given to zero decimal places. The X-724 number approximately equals -2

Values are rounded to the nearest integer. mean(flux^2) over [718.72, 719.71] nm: 881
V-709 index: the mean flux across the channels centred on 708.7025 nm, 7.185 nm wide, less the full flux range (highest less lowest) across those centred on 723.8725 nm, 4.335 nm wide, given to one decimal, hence 19.6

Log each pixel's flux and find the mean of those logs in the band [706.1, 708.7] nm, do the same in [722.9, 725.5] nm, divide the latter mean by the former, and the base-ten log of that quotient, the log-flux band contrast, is 0.004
